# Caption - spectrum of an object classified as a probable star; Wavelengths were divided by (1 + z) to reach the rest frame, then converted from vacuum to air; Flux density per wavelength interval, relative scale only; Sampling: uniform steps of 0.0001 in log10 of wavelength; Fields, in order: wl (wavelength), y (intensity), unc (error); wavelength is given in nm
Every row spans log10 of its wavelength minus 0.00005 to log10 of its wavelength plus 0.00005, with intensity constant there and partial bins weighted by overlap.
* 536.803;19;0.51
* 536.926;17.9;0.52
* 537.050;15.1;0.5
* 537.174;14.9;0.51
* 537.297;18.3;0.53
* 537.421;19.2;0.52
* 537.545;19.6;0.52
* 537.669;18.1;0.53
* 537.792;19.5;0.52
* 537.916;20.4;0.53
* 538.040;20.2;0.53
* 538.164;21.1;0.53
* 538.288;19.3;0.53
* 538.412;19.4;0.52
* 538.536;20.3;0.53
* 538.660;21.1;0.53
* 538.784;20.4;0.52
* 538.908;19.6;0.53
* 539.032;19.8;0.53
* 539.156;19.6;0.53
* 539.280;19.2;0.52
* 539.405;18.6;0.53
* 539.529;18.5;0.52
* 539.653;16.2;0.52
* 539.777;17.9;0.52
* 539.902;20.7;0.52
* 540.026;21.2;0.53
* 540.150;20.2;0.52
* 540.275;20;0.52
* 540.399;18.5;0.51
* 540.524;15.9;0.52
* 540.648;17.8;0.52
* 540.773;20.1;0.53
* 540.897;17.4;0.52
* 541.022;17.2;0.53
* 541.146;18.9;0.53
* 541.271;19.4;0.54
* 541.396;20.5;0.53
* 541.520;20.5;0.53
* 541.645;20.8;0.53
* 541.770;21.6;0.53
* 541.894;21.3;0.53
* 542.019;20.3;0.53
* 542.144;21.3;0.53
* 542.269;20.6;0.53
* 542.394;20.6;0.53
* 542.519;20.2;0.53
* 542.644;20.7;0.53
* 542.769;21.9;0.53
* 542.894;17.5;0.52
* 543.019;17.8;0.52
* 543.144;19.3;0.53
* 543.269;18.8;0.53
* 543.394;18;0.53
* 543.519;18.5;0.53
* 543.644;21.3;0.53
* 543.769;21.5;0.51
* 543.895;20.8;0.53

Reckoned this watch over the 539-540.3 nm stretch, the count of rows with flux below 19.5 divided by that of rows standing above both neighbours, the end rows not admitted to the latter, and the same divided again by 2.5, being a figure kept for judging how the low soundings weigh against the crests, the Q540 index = 2.0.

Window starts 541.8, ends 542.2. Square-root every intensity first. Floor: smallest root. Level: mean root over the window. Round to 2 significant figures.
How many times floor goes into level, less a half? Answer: 0.52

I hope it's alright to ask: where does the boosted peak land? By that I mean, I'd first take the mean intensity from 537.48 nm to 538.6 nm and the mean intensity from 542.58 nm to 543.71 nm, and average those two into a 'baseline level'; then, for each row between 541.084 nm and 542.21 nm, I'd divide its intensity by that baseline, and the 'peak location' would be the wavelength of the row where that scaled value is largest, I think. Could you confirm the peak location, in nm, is 541.770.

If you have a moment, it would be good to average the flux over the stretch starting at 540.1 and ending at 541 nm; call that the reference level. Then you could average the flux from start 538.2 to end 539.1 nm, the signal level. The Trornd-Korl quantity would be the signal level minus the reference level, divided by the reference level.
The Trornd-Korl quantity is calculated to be 0.08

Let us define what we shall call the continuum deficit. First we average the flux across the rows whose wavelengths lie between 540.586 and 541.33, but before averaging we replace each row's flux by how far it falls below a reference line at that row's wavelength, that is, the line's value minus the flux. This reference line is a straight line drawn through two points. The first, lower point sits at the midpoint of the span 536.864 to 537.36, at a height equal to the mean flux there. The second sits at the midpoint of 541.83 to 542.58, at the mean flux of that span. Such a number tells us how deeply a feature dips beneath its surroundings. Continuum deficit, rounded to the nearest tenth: 1.2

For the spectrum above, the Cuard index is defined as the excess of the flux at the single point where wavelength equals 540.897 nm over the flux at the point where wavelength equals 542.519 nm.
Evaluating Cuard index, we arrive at -2.8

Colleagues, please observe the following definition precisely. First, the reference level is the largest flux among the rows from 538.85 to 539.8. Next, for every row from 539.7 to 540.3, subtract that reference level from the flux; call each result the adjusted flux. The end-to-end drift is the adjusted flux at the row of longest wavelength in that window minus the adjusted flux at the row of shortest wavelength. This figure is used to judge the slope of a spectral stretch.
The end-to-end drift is 2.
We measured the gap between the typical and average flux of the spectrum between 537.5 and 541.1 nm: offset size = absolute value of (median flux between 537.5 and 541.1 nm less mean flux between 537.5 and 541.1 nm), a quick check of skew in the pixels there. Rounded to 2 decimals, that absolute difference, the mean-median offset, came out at 0.37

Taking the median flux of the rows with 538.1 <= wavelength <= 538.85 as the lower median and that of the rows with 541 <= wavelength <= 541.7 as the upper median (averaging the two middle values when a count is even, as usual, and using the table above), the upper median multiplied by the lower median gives 406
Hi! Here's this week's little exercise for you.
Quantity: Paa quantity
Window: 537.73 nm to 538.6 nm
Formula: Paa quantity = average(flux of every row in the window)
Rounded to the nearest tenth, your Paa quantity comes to 20.0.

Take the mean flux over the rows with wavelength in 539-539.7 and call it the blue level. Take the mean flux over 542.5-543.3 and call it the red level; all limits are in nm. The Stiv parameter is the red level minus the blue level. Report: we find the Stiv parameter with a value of 0.8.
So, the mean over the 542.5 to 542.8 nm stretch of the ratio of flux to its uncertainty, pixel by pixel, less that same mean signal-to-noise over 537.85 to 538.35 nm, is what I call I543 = 1.3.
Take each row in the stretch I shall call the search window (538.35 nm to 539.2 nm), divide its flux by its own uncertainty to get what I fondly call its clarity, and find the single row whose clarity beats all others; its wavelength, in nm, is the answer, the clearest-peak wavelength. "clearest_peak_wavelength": 538.660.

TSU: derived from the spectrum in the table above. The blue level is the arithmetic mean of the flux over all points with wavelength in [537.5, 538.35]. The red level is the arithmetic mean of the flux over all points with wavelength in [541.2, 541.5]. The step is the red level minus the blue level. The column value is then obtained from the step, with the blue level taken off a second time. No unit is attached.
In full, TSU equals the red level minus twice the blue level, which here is -19.5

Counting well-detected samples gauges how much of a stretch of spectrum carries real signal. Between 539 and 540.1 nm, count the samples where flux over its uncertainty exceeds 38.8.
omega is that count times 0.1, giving 0.200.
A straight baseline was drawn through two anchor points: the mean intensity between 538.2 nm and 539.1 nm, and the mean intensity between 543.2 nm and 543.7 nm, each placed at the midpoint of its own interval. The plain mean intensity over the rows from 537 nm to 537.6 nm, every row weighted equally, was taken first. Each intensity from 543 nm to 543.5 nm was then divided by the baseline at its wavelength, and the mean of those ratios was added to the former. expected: 18.4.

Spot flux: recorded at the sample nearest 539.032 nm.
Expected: 19.8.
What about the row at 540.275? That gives 20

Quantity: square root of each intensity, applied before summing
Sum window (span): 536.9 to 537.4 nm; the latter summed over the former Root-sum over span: 16.3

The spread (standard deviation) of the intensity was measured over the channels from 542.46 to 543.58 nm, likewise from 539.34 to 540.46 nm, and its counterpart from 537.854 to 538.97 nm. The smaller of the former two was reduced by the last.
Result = 0.8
